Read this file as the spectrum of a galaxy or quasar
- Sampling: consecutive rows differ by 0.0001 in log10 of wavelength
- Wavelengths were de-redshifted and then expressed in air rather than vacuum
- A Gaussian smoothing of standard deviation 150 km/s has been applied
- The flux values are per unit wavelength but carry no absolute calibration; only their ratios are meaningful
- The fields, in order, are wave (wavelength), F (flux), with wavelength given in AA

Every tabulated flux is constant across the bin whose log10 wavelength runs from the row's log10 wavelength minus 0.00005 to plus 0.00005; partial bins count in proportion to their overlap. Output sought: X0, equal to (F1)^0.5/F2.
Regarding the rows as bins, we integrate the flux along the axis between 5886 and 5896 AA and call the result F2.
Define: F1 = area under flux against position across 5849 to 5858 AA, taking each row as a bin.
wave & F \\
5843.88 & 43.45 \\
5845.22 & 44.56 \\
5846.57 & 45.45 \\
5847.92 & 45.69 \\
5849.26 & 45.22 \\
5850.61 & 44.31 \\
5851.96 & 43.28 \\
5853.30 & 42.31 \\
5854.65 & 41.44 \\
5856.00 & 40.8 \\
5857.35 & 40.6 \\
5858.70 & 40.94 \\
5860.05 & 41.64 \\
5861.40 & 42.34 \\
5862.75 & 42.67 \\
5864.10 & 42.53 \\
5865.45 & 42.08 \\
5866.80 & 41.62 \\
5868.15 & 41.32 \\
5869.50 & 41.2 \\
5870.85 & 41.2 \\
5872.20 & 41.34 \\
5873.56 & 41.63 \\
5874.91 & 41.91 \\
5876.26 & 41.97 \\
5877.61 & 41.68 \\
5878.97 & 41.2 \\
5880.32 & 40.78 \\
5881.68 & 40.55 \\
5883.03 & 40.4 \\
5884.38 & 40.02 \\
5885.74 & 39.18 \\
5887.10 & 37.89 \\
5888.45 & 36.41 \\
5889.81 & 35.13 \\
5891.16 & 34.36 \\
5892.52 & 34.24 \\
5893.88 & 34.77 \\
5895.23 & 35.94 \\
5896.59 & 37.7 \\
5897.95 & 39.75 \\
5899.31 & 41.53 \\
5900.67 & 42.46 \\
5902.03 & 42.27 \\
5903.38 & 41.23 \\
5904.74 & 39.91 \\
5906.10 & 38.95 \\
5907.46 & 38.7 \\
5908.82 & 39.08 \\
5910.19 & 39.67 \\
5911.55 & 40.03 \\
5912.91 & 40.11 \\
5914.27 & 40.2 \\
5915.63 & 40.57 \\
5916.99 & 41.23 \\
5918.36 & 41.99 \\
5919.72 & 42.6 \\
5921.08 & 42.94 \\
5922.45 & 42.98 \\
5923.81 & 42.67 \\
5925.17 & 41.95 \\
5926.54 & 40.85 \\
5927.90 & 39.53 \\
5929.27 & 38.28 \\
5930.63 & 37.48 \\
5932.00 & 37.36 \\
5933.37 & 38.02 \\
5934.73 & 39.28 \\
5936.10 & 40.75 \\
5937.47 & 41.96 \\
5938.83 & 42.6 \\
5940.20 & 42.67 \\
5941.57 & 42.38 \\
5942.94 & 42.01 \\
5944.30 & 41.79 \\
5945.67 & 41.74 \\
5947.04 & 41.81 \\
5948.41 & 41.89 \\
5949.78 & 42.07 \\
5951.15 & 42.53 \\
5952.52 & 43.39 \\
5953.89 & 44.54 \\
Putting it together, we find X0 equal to 0.0547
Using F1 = 382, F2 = 357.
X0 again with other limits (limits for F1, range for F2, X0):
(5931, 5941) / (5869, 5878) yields 0.0536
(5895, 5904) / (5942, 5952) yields 0.0453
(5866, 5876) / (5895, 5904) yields 0.0561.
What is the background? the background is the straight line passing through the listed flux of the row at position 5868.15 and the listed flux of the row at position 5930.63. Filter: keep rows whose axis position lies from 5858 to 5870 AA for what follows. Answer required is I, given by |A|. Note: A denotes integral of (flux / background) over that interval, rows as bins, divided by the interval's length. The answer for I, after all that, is 1.01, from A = 1.01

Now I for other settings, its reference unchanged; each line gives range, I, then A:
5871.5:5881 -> 1.02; 1.02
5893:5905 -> 1.00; 1.00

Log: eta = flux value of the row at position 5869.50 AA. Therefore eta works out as 41.2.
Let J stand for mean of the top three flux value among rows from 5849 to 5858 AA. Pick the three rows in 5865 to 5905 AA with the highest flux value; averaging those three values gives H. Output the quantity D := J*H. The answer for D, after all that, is 1871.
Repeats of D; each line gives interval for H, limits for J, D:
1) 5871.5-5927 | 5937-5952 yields 1826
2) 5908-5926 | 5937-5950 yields 1824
